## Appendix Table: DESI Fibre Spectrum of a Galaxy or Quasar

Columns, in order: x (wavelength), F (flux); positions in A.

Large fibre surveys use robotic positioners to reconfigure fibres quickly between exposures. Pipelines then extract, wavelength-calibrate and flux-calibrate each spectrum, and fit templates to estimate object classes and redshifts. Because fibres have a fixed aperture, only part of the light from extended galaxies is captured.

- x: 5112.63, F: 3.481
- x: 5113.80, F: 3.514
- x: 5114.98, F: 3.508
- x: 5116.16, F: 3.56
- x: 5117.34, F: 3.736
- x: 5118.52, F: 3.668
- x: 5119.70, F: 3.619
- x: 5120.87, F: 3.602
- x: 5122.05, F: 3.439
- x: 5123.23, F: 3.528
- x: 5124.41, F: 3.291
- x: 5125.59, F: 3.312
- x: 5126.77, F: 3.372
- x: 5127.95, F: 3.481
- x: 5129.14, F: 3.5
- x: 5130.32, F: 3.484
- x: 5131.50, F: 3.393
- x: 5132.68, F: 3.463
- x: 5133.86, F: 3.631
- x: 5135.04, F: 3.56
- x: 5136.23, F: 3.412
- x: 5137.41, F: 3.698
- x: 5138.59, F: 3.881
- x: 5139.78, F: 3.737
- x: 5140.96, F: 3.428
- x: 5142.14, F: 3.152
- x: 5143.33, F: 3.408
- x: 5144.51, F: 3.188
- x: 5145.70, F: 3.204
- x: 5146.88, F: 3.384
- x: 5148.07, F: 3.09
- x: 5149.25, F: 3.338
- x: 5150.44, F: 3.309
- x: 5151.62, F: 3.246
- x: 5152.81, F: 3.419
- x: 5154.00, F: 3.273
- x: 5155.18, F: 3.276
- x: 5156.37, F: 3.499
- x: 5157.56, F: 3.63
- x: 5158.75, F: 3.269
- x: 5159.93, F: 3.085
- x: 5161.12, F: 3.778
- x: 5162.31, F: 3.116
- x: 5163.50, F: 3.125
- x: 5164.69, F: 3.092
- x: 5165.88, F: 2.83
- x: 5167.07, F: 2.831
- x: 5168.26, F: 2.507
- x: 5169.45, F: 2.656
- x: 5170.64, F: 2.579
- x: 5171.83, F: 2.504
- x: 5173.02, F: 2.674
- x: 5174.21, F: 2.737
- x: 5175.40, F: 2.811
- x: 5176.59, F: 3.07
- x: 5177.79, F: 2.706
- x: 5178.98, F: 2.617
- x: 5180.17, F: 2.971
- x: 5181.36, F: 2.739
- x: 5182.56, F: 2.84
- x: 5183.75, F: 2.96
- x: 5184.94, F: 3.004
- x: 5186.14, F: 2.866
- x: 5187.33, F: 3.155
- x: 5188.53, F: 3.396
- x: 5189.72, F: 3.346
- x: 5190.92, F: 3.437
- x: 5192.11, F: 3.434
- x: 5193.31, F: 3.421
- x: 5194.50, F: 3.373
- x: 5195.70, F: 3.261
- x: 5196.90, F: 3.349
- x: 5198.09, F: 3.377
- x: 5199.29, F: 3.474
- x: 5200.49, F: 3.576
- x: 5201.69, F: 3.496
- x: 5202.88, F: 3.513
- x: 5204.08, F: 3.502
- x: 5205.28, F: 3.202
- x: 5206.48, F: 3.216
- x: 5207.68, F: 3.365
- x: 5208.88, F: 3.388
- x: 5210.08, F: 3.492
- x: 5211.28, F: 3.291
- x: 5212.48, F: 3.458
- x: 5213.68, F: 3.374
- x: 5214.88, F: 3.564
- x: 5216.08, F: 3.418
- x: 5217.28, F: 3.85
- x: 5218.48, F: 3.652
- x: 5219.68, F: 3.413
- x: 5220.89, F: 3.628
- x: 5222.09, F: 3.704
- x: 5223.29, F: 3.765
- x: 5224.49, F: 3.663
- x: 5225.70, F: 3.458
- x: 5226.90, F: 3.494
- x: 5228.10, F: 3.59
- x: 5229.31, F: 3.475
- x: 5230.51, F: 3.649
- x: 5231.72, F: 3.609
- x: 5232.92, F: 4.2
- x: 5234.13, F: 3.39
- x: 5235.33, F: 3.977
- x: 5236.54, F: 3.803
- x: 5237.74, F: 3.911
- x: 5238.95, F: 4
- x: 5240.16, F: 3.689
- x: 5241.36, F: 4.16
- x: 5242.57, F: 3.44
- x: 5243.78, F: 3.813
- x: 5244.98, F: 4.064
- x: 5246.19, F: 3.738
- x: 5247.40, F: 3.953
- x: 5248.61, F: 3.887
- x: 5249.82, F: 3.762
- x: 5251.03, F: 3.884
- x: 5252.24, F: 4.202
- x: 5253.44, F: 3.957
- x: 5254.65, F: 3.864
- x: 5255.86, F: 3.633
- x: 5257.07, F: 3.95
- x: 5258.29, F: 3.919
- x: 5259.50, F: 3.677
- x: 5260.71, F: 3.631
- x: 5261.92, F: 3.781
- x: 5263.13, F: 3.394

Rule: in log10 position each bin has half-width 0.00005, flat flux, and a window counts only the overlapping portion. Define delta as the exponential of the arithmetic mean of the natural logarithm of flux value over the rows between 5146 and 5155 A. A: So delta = 3.29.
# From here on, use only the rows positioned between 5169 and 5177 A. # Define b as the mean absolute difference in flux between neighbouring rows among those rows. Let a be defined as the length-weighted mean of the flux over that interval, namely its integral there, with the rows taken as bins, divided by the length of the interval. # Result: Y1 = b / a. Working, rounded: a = 2.71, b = 0.12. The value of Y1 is 0.044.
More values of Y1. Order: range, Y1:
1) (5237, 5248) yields 0.089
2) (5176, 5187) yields 0.063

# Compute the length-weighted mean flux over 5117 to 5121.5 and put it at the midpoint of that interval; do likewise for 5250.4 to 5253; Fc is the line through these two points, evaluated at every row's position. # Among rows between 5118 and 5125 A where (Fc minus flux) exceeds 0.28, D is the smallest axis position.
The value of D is 5124.41 A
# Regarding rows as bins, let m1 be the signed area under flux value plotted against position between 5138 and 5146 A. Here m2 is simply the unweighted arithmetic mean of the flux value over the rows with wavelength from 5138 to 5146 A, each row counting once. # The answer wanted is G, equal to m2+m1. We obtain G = 31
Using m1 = 27.5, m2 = 3.4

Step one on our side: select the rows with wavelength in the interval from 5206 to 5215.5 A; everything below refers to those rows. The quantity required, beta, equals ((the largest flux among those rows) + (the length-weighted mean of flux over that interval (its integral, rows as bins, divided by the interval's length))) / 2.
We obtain 3.48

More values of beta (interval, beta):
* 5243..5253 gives 4.05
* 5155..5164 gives 3.56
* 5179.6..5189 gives 3.19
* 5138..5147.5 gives 3.65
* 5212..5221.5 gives 3.70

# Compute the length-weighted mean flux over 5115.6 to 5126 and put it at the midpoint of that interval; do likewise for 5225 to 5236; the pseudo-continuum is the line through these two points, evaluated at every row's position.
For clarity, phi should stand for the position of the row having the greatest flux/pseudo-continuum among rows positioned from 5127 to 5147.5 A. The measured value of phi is 5138.59 A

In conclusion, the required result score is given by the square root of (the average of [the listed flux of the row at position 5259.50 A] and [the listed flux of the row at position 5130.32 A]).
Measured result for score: 1.89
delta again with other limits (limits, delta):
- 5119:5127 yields 3.45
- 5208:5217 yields 3.43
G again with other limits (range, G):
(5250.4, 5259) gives 38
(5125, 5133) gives 31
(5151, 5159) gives 30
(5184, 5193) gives 32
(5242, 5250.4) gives 36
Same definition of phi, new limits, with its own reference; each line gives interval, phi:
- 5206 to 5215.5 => 5214.88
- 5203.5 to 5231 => 5217.28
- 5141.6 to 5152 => 5143.33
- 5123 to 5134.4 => 5133.86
